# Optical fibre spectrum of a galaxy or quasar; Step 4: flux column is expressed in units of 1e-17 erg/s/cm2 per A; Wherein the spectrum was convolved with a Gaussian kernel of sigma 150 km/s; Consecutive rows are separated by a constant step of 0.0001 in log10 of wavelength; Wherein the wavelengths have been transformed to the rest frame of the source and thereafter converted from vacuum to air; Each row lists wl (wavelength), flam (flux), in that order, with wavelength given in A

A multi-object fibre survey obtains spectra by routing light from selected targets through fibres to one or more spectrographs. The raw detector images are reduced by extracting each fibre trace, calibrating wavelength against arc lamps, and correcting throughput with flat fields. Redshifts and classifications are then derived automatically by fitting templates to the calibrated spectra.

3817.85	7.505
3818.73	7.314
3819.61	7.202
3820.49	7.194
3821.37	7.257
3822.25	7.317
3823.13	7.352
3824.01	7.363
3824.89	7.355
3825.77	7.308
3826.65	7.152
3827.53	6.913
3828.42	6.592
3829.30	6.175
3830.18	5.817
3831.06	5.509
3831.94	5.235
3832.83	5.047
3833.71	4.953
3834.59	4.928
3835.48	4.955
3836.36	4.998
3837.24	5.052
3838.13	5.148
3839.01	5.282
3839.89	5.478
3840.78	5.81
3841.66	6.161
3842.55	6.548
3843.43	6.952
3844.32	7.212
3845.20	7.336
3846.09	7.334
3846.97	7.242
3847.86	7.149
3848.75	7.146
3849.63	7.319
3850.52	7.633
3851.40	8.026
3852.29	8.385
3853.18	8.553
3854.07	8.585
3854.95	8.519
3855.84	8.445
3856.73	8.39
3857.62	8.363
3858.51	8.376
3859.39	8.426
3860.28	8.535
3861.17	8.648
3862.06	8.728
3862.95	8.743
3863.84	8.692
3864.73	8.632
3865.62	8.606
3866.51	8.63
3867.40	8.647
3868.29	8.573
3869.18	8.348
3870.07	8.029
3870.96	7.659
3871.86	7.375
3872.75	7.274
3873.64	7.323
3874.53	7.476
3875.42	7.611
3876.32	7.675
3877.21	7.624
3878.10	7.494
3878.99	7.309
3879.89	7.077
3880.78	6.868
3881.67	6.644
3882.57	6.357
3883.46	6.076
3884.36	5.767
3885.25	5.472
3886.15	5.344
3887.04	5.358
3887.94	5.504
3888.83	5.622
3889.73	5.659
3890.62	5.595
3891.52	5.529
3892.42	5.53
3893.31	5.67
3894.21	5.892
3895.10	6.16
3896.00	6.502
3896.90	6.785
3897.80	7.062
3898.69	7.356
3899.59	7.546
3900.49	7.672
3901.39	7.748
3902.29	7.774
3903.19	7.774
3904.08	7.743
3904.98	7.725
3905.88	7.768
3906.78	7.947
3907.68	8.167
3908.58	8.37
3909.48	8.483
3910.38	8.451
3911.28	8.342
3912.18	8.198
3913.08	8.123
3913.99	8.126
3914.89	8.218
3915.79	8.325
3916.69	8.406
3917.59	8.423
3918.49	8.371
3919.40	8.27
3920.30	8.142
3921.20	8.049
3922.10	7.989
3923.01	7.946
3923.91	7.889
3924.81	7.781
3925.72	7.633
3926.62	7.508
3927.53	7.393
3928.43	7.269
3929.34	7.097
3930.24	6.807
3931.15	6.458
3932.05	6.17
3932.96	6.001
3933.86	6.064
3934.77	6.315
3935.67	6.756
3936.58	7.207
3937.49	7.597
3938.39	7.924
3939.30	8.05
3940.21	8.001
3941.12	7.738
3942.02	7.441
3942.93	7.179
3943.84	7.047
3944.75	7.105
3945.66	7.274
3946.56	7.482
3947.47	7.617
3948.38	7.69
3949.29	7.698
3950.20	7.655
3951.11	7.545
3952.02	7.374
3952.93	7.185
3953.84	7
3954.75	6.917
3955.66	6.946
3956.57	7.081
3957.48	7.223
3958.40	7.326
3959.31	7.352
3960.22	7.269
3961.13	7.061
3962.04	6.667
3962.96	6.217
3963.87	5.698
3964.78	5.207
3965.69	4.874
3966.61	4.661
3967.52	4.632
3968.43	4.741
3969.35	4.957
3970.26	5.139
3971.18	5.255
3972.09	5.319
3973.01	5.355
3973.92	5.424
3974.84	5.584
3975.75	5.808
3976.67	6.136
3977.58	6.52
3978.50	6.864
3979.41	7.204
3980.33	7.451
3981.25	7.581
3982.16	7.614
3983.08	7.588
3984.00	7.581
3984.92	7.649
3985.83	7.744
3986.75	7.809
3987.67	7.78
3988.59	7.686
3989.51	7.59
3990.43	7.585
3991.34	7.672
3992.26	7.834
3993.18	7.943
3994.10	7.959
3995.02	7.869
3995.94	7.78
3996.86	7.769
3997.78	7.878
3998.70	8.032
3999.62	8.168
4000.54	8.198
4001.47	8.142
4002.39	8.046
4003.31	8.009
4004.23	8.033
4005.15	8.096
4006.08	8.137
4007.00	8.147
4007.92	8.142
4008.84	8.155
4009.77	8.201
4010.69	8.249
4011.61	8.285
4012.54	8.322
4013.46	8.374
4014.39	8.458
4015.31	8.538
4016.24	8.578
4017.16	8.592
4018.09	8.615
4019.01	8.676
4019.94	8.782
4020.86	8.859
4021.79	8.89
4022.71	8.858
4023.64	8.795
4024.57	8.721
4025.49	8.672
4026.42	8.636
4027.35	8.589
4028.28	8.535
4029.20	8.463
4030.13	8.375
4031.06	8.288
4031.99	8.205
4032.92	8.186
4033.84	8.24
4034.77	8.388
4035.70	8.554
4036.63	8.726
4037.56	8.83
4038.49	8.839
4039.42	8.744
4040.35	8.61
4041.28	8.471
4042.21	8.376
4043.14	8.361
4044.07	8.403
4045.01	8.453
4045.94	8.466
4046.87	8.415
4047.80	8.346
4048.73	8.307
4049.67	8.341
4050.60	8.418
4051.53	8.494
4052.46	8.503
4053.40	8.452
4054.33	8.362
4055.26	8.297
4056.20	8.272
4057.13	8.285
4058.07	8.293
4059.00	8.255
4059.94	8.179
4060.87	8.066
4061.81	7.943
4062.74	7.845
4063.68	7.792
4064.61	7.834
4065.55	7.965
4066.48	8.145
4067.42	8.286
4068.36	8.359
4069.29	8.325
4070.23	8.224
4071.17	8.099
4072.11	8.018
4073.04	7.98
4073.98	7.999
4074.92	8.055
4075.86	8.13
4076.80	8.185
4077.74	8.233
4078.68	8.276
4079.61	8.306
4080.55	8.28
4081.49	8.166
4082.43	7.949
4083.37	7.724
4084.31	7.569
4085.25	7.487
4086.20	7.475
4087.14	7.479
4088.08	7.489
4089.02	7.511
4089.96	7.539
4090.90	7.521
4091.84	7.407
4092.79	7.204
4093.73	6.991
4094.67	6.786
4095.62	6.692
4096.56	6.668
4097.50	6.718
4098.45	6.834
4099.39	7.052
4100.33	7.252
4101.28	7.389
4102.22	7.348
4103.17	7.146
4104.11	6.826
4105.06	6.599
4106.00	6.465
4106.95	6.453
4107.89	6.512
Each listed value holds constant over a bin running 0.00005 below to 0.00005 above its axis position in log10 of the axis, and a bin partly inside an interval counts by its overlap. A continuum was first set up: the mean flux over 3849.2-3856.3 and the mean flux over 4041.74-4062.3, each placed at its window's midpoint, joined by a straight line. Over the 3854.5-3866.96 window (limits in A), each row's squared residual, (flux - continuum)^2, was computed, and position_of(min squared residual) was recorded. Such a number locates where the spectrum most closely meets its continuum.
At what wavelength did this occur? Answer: 3857.62 A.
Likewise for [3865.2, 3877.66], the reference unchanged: 3869.18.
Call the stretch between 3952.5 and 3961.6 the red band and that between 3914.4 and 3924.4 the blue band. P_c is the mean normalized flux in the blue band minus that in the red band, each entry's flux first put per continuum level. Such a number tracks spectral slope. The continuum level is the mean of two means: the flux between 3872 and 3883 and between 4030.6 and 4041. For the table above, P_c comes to 0.13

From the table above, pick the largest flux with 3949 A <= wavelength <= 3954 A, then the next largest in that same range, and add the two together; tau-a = 15.4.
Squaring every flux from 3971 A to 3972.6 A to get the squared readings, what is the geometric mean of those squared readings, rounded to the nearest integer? 28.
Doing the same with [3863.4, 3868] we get 75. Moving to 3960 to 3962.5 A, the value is 49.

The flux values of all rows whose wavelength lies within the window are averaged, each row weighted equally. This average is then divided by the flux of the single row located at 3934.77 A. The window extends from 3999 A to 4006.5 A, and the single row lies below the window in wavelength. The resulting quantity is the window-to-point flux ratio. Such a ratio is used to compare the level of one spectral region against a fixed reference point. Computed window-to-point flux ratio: 1.3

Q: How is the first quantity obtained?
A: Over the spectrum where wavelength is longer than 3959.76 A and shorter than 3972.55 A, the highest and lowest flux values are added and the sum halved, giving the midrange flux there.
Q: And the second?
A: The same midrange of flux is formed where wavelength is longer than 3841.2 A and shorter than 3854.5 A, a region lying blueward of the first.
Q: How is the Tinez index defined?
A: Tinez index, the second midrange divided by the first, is 1.24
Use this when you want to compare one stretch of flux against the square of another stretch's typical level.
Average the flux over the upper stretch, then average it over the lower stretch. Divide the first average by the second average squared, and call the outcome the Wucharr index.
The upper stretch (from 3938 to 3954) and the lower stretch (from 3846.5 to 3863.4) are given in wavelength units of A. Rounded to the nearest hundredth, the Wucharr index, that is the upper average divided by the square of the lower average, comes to 0.11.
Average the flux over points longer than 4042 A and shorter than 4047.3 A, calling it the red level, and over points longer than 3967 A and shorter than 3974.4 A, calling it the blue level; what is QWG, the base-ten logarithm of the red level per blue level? 0.22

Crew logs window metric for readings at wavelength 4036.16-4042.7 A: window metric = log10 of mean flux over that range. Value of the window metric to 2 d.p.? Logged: 0.94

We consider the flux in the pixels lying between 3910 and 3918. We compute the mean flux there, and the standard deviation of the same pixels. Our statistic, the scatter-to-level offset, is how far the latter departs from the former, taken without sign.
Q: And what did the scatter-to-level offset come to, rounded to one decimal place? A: 8.2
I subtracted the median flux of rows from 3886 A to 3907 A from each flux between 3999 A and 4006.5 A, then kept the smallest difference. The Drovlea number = 1.37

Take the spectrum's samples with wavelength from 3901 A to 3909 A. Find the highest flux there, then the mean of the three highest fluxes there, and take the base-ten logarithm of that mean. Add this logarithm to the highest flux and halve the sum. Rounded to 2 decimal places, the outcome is 4.64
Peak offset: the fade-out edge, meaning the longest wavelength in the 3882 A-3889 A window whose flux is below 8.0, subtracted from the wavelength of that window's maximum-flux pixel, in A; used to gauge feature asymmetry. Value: -6.3 A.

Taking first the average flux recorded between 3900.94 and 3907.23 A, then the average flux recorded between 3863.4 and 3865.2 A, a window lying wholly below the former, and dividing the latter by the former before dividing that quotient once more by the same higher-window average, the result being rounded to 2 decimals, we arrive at 0.14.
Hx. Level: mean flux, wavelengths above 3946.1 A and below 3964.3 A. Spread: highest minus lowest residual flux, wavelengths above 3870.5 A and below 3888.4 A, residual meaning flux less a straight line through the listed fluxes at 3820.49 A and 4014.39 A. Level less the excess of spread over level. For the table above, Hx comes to 11.9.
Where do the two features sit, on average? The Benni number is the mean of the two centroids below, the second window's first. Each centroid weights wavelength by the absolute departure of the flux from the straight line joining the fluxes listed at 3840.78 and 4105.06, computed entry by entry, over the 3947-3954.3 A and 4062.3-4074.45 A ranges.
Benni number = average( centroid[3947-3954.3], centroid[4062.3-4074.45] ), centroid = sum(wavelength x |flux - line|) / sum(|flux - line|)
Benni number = 4009.4 A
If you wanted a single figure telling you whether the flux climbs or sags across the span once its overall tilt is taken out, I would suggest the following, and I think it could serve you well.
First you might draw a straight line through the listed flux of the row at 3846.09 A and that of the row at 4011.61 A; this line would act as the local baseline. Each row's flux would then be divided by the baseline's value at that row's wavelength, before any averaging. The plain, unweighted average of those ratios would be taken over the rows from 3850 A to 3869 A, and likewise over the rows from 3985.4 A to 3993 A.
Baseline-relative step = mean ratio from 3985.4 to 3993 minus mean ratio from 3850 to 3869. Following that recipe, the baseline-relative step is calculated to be -0.20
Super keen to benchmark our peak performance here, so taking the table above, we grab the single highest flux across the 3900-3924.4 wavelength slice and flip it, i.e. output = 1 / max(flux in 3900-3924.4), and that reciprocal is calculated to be 0.118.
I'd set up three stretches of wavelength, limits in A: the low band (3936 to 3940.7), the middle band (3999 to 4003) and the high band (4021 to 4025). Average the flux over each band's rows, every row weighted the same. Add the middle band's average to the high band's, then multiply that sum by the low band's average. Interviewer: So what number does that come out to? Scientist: 131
